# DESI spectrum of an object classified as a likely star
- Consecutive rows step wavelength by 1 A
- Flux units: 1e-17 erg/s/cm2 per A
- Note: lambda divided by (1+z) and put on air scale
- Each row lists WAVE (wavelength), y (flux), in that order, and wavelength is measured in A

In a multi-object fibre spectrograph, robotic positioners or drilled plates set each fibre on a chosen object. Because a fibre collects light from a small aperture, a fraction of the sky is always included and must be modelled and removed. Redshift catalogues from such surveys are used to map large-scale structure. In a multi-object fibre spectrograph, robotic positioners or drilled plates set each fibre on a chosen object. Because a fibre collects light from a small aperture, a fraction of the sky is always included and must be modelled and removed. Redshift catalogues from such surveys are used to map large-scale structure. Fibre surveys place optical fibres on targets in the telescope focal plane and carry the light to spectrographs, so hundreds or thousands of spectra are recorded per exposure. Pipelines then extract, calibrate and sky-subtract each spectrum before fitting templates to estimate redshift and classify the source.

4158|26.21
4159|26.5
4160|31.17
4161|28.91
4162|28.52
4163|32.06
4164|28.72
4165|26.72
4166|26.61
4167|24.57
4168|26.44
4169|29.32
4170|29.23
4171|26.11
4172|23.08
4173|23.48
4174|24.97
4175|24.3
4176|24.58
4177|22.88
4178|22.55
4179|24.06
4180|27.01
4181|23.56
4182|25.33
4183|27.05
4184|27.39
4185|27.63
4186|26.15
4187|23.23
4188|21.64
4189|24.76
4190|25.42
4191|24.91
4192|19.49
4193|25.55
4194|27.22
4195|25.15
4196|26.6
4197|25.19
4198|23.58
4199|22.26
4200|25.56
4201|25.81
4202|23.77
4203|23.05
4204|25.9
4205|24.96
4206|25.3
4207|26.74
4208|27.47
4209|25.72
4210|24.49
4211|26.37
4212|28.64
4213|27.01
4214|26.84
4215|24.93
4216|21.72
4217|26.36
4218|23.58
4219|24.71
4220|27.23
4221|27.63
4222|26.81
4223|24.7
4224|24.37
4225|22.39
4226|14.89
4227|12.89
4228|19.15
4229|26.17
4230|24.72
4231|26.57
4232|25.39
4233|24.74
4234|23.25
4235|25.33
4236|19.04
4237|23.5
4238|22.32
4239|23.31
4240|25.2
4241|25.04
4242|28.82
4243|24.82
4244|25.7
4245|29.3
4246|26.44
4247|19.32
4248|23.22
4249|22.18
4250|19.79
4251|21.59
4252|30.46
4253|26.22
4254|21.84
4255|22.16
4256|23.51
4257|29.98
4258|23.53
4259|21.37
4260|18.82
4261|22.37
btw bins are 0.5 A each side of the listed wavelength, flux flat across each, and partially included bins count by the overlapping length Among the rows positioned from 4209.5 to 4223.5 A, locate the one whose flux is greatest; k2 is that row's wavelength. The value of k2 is 4212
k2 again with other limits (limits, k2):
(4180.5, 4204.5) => 4185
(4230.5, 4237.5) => 4231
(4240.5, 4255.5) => 4252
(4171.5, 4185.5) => 4185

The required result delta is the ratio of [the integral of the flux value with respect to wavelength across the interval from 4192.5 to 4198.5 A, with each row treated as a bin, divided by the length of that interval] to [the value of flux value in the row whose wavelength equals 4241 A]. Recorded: 1.02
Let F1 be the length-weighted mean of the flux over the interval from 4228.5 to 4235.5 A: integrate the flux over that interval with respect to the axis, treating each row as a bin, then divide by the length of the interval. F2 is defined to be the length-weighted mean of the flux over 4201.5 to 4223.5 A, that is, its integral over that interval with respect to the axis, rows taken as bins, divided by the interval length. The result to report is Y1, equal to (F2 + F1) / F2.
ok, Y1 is 1.98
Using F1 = 25.2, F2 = 25.6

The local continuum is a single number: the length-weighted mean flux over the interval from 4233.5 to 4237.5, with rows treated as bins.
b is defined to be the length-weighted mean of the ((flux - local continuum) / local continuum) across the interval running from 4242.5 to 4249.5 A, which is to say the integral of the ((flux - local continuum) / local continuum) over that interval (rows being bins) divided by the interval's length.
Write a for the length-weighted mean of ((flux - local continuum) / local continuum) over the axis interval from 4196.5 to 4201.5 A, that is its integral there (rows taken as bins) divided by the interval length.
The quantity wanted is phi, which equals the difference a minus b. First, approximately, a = 0.07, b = 0.07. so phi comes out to 0.00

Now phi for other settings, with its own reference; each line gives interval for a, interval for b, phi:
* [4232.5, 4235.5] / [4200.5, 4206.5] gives -0.02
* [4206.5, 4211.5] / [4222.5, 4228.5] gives 0.28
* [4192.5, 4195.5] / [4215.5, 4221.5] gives 0.03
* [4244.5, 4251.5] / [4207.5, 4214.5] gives -0.15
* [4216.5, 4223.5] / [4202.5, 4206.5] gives 0.05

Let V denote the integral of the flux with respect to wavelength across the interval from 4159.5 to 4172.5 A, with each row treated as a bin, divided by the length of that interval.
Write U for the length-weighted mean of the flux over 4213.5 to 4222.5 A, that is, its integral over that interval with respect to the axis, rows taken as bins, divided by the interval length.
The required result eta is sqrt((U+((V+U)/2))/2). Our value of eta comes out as 5.11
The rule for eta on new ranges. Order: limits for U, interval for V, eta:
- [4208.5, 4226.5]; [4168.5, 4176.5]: 5.01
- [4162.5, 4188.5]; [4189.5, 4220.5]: 5.06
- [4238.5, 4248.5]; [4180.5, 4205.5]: 5.00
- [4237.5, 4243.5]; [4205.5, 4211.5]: 5.02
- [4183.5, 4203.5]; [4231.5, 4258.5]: 4.96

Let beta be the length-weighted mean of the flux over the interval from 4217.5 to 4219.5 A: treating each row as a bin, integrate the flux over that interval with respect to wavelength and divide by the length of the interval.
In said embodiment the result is 24.1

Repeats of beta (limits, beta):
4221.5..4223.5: 25.8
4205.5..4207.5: 26.0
